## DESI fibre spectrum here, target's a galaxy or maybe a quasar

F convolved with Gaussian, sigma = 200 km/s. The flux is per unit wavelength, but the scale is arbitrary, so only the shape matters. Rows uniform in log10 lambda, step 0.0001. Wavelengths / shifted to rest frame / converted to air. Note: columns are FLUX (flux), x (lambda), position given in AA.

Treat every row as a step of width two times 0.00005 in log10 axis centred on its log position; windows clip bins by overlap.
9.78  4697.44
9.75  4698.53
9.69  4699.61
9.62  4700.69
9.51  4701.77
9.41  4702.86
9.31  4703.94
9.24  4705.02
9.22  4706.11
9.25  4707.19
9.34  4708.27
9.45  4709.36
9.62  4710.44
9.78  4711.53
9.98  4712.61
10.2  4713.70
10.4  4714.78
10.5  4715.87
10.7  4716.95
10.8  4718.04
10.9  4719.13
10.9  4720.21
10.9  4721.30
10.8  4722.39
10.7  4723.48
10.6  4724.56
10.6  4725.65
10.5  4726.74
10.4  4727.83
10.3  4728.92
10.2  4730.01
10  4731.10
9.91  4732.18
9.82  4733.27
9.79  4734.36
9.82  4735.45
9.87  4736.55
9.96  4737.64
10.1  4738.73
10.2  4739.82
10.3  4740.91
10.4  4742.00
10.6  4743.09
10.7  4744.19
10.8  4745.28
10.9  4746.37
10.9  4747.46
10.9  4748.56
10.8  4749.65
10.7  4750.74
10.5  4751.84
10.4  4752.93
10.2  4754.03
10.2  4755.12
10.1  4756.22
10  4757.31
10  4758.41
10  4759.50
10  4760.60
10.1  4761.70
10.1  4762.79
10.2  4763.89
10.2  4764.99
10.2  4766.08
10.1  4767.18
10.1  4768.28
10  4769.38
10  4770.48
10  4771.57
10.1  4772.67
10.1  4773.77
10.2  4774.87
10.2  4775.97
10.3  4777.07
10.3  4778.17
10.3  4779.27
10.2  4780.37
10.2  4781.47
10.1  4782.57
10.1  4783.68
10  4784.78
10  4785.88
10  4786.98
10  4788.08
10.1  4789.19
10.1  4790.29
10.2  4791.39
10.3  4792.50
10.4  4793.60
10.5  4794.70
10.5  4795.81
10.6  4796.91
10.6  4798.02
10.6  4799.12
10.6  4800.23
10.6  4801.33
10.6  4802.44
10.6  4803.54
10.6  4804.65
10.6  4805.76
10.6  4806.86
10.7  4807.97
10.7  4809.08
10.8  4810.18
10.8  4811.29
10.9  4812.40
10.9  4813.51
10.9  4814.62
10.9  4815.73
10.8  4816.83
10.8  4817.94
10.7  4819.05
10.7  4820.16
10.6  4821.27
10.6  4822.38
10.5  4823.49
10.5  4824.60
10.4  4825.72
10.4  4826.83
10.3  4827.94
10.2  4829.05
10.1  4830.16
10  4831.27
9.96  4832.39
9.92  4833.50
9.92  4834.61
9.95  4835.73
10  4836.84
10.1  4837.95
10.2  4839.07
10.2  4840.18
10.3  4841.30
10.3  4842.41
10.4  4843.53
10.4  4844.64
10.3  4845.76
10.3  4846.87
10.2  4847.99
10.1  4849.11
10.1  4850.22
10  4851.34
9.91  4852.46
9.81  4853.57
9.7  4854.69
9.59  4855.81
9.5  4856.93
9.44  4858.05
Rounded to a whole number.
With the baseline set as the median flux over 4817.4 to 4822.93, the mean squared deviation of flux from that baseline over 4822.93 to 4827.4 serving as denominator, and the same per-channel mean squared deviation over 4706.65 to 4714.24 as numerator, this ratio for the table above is 18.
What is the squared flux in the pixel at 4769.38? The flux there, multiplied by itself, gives 100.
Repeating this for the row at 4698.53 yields 95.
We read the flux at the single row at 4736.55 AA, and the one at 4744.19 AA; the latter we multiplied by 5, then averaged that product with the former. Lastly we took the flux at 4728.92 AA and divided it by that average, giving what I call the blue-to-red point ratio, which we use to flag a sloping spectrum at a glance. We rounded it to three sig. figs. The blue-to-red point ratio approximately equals 0.325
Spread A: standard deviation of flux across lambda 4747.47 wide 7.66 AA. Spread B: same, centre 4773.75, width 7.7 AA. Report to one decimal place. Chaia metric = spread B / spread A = 1.2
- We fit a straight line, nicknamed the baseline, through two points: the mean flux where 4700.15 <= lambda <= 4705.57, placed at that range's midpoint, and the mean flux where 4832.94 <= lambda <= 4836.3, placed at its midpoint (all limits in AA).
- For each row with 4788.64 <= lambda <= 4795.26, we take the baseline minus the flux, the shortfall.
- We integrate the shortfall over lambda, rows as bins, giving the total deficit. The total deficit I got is -3.3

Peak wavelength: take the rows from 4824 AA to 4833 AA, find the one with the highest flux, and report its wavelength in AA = 4824.60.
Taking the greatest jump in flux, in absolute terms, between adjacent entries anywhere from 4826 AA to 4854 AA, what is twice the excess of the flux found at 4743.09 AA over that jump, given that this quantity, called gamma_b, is 21.0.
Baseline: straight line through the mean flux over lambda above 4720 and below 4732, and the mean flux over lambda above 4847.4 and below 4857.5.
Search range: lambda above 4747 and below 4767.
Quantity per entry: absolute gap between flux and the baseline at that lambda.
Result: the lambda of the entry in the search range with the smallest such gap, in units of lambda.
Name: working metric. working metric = 4752.93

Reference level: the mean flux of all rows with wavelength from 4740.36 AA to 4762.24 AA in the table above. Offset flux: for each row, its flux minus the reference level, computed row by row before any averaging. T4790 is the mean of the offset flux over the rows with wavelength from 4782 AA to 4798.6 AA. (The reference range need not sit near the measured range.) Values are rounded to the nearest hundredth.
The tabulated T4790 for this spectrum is -0.19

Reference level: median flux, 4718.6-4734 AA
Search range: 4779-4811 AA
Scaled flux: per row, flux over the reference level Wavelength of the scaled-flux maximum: 4810.18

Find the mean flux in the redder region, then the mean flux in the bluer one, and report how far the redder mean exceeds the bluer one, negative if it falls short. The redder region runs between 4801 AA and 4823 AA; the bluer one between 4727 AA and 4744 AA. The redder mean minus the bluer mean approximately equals 0.6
